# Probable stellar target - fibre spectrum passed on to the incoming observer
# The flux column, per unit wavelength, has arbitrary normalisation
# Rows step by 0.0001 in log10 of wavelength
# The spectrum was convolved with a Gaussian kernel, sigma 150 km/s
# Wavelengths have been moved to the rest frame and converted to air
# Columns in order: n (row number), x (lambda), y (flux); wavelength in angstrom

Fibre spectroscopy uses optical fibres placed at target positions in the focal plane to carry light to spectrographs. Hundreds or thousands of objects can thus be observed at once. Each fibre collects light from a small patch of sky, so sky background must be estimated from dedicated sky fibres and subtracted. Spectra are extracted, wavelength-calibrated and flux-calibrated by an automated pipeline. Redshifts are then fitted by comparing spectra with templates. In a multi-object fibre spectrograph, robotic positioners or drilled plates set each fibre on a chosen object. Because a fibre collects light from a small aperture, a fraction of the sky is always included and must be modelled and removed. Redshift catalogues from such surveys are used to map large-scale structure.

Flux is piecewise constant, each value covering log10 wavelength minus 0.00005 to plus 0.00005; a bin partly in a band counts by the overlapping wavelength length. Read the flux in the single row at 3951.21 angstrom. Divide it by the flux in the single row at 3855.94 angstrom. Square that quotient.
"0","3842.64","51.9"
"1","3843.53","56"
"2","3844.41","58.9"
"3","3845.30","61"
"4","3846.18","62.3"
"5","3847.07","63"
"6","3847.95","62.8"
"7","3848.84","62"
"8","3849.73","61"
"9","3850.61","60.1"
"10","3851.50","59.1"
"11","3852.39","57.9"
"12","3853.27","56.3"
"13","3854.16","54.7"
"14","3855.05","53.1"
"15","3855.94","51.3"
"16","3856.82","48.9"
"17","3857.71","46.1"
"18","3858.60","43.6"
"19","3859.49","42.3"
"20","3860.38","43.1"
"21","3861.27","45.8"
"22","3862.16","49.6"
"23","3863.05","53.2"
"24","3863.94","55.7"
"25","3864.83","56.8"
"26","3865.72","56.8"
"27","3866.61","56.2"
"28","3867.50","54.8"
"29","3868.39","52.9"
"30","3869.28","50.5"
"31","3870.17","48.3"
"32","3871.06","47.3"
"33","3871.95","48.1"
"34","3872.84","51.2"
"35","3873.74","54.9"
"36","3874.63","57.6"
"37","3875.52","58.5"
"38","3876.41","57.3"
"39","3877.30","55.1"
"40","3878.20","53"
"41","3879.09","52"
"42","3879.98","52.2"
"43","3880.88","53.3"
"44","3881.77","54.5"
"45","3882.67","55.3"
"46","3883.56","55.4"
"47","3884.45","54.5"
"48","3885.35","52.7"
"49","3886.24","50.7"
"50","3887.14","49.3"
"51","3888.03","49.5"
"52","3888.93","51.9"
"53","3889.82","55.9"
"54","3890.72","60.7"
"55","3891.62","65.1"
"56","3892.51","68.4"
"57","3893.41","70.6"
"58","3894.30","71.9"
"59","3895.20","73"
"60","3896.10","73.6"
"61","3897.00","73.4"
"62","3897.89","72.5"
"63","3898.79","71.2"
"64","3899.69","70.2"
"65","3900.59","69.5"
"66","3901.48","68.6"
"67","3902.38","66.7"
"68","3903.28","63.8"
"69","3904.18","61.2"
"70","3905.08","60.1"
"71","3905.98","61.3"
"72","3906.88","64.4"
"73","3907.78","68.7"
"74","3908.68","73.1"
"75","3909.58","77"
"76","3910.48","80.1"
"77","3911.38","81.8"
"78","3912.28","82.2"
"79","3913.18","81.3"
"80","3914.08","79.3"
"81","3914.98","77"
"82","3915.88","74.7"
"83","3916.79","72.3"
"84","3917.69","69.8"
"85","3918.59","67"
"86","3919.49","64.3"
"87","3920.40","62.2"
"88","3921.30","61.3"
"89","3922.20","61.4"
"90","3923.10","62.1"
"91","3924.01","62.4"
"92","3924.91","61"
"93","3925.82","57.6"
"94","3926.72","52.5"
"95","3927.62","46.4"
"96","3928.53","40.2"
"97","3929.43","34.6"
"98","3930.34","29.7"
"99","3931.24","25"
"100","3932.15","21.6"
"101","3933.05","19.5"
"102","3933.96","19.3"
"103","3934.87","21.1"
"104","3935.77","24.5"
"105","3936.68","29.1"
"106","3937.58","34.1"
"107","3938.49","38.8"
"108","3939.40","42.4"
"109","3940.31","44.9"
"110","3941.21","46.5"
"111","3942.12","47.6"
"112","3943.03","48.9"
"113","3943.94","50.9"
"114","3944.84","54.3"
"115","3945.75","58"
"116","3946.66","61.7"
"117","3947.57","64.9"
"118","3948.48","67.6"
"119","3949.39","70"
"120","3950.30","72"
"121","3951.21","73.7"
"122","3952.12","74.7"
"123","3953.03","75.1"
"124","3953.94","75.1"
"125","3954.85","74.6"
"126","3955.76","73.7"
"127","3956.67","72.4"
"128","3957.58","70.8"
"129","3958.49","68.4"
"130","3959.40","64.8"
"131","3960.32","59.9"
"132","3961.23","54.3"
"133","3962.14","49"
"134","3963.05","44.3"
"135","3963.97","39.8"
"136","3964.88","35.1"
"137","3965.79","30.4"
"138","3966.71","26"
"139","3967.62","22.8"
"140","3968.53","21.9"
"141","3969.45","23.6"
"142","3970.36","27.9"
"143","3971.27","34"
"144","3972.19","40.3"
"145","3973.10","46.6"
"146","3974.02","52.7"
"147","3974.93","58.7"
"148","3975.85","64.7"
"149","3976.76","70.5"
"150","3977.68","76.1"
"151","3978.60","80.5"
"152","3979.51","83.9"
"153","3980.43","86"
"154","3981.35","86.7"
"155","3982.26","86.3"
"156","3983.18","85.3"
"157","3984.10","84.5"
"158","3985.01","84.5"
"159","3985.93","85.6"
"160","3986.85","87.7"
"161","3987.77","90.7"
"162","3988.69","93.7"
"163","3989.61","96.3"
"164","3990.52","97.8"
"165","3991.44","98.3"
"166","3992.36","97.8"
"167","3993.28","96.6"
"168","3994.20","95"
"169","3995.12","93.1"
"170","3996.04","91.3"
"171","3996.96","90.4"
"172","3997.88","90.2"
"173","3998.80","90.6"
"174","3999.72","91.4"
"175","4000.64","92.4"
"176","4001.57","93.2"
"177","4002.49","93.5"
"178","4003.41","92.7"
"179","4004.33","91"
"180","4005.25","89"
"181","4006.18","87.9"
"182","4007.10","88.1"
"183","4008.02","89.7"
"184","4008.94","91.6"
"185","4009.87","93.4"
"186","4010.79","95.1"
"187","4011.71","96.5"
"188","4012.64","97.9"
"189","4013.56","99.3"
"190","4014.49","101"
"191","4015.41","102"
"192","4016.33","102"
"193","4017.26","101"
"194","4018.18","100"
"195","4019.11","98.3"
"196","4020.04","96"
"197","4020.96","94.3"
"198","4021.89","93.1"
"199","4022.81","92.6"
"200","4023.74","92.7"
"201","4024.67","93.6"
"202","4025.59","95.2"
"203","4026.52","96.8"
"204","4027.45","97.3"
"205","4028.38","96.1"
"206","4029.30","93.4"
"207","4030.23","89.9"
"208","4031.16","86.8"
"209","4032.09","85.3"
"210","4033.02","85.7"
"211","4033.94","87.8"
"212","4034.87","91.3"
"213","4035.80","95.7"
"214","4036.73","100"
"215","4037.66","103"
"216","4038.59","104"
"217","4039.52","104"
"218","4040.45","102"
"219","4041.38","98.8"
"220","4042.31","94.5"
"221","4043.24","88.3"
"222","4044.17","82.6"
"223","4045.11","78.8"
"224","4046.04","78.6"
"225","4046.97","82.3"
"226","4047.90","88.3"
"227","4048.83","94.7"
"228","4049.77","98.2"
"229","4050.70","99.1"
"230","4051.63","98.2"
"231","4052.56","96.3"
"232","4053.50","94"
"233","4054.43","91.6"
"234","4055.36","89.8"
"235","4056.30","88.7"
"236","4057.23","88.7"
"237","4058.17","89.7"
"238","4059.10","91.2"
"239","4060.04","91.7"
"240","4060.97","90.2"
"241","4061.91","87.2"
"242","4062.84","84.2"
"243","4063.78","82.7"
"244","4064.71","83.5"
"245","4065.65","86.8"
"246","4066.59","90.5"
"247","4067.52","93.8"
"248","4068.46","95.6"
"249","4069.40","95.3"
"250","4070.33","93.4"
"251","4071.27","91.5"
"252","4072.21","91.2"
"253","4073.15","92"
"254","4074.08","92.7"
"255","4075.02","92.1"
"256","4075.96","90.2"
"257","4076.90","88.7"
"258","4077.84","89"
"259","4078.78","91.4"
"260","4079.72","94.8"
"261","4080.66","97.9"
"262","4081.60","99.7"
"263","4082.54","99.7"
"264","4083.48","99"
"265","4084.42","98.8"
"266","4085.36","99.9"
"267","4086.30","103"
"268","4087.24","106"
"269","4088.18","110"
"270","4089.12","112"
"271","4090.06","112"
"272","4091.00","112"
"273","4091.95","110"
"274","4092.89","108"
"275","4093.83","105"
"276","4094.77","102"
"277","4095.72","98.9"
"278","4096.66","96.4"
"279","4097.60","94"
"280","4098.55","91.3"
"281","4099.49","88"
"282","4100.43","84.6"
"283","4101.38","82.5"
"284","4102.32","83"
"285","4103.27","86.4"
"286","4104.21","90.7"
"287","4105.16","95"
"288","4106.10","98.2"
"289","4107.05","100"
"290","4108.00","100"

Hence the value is 2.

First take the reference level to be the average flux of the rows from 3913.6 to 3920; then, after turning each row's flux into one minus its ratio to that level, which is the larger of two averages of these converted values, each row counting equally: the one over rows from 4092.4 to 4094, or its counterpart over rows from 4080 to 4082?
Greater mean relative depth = -0.37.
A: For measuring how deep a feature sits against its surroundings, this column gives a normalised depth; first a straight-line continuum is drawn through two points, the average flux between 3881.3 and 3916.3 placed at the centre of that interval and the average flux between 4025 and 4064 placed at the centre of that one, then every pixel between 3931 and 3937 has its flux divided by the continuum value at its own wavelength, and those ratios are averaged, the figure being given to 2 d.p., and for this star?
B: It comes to 0.31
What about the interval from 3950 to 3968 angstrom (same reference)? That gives 0.75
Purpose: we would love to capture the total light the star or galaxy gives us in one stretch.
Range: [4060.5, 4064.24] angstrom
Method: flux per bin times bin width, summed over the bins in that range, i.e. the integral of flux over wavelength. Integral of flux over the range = 322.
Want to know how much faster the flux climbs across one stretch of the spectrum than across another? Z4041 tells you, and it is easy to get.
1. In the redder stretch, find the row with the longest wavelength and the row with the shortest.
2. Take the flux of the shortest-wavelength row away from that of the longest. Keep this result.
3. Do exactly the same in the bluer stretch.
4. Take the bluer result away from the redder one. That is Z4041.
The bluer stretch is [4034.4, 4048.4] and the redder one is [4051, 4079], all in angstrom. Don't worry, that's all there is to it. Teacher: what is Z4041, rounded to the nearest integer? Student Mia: -4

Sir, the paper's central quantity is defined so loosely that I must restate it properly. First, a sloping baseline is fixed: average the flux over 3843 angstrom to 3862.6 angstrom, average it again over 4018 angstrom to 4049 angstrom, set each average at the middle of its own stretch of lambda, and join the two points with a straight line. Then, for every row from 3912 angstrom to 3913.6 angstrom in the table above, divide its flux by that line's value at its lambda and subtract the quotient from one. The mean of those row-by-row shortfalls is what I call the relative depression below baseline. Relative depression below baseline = -0.22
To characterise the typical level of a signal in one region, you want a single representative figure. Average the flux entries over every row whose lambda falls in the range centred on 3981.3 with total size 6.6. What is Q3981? 85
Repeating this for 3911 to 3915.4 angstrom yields 80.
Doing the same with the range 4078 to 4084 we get 97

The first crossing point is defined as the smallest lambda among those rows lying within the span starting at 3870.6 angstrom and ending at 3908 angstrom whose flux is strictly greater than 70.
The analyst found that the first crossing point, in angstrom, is 3893.41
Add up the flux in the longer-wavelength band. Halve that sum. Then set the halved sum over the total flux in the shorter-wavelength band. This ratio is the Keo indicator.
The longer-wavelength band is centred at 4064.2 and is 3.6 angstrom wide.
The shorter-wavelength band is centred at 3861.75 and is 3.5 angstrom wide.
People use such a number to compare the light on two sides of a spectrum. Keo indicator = 0.88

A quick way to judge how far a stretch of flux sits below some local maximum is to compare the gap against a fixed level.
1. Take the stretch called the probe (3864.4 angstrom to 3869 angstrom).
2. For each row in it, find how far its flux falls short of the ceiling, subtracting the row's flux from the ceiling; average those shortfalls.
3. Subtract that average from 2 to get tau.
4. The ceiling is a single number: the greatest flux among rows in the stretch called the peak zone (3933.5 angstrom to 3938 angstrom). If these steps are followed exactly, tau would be 23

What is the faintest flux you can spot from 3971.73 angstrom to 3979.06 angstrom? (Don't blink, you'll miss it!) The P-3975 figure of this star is 40.3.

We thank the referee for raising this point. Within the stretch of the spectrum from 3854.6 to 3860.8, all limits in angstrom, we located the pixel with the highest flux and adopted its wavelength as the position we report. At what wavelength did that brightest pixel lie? 3855.05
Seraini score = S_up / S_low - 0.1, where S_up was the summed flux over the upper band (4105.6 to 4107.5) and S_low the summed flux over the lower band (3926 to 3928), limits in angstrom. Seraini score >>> 1.9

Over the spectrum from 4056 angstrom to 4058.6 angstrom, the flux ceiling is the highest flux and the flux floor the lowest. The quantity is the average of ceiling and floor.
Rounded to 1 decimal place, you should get 89.2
